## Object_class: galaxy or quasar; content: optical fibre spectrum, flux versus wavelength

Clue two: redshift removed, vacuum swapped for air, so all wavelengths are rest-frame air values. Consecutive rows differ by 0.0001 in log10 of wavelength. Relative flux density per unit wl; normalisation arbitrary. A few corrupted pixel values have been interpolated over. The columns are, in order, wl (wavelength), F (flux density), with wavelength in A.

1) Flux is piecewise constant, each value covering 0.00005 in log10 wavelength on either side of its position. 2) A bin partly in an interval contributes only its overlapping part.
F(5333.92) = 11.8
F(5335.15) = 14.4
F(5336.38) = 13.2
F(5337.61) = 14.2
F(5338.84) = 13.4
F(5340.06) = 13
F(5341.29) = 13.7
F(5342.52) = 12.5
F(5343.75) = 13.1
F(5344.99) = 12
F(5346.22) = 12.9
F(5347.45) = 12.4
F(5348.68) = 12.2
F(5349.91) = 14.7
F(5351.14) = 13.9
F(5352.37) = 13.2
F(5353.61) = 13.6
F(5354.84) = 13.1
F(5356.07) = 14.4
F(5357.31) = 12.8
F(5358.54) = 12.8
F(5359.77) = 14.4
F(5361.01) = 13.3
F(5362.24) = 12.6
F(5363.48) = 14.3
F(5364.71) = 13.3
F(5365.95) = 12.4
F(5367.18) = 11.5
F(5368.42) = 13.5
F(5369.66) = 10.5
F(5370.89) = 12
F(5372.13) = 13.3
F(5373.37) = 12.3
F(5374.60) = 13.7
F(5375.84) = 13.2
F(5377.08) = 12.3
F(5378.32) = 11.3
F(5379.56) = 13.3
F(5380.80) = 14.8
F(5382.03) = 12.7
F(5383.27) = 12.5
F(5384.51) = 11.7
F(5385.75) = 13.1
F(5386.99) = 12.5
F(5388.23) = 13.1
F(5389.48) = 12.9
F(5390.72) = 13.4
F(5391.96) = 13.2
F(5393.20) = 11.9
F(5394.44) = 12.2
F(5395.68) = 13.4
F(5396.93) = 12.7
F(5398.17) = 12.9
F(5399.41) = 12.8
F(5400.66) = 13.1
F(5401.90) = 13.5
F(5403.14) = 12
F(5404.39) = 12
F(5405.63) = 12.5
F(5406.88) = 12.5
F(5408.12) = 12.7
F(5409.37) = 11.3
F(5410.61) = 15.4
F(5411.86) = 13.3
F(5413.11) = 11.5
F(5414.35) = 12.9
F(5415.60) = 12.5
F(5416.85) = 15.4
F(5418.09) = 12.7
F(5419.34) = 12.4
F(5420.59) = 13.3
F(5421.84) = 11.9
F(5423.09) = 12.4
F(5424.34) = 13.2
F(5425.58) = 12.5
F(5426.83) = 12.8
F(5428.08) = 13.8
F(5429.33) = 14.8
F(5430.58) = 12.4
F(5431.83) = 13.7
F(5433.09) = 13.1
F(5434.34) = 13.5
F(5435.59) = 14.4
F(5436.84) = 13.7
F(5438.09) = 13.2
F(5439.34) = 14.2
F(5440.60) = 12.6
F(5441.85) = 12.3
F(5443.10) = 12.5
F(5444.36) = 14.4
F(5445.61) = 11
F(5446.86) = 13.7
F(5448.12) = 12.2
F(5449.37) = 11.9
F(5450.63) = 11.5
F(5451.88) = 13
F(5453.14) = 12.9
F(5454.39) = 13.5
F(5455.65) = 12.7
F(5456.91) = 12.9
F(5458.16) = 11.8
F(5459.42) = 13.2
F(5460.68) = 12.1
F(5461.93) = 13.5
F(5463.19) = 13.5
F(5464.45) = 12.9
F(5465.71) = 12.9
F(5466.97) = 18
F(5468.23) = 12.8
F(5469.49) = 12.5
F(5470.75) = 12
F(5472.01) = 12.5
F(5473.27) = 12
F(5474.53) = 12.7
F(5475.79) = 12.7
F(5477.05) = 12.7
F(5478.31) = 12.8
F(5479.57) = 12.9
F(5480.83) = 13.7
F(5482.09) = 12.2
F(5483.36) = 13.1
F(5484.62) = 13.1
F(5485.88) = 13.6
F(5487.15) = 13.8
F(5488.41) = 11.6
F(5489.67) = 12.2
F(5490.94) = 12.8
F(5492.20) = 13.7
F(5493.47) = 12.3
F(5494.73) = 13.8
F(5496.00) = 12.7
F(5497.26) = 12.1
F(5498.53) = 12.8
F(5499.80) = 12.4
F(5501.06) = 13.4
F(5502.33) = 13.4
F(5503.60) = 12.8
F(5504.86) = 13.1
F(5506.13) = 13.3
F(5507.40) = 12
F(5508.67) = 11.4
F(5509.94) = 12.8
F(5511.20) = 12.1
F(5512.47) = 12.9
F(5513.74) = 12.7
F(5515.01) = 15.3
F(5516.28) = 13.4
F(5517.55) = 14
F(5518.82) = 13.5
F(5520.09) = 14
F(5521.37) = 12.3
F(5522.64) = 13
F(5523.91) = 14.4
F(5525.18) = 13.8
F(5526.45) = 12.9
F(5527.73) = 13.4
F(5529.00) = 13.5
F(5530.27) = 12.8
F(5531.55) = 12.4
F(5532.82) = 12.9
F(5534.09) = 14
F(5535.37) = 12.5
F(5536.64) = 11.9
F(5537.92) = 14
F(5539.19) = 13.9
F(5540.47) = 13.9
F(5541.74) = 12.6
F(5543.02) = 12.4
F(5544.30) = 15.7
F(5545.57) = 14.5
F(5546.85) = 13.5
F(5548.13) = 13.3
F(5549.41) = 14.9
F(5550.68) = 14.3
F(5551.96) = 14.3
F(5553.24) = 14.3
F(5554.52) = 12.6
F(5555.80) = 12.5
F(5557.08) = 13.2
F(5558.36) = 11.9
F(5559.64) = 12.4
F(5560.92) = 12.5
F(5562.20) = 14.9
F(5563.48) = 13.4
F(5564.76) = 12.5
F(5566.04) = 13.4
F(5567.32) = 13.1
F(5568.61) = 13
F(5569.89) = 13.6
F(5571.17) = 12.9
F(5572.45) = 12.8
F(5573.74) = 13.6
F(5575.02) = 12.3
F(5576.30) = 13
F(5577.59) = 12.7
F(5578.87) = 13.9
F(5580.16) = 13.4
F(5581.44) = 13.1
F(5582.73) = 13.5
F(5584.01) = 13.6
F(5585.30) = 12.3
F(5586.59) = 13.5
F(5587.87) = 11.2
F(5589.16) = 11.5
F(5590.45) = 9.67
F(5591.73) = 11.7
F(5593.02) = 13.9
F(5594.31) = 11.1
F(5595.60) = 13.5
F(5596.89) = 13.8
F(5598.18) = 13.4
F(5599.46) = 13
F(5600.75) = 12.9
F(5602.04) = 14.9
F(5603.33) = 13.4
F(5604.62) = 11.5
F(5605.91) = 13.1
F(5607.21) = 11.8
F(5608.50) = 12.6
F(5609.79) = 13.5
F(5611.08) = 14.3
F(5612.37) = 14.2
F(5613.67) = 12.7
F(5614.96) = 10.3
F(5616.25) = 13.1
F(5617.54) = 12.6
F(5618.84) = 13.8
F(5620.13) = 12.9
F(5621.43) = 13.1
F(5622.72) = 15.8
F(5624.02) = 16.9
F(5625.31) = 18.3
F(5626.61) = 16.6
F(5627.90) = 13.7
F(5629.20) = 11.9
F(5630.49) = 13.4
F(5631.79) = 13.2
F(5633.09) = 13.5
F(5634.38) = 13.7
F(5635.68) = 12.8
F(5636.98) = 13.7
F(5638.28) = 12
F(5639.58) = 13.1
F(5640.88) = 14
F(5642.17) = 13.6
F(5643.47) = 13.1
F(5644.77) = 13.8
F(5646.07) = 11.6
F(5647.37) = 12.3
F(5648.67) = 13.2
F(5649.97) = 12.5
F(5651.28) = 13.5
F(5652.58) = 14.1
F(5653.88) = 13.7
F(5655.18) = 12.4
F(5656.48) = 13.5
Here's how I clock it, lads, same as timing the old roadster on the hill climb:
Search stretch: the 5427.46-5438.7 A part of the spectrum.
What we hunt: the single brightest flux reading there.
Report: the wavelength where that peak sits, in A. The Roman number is 5429.33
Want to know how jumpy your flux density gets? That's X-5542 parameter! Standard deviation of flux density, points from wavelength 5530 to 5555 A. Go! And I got 1.0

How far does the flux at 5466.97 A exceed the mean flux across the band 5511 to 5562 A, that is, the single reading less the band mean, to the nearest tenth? 4.6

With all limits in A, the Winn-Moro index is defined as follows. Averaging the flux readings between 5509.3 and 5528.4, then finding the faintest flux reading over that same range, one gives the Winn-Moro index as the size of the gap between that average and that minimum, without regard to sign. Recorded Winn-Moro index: 1.27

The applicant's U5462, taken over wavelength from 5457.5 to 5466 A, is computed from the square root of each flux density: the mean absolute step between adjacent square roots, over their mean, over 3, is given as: 0.0098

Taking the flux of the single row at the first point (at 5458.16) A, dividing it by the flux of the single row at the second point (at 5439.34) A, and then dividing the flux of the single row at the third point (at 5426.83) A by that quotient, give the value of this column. 15.4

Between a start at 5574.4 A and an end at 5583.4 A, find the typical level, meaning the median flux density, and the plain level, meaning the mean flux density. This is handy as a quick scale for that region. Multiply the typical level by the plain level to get 172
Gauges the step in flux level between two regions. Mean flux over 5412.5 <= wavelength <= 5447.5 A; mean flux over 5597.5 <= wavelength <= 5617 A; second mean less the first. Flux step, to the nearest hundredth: -0.12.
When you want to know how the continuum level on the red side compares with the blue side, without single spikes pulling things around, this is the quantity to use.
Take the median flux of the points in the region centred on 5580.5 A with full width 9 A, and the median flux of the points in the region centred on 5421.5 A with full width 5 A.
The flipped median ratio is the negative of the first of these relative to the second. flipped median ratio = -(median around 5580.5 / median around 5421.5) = -1.08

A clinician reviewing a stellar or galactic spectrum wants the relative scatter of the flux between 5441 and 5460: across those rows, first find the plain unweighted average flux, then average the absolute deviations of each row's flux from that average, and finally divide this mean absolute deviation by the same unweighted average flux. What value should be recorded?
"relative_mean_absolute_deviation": 0.0552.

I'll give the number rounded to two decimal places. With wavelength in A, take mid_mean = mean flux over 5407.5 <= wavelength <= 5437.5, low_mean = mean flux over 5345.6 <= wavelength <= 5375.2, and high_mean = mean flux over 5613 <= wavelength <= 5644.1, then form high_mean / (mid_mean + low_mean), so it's 0.52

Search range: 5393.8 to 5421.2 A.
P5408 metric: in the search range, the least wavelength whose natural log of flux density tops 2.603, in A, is 5410.61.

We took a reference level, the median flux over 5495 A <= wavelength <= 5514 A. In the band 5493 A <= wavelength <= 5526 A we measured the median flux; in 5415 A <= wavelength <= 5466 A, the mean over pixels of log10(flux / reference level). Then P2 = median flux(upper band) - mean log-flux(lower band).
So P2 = 12.9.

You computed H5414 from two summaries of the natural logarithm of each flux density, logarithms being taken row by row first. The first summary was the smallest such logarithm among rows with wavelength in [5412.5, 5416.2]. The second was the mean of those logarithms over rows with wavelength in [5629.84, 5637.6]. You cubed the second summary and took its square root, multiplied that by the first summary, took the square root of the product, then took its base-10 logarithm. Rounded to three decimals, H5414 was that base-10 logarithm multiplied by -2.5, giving -1.261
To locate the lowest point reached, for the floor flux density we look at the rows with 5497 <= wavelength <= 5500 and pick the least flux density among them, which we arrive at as 12.1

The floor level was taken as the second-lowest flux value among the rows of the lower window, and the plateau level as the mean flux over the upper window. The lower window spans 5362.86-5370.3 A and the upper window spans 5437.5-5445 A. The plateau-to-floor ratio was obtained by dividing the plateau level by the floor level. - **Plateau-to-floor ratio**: 1.15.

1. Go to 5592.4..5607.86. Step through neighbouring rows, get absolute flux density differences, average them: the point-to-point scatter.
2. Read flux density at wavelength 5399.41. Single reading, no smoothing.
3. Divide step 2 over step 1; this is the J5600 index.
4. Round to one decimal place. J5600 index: 9.6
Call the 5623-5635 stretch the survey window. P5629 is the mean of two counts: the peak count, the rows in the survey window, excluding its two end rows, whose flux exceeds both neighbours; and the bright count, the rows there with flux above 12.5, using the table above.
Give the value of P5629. 5.00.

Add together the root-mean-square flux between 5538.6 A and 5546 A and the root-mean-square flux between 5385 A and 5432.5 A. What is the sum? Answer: 26.8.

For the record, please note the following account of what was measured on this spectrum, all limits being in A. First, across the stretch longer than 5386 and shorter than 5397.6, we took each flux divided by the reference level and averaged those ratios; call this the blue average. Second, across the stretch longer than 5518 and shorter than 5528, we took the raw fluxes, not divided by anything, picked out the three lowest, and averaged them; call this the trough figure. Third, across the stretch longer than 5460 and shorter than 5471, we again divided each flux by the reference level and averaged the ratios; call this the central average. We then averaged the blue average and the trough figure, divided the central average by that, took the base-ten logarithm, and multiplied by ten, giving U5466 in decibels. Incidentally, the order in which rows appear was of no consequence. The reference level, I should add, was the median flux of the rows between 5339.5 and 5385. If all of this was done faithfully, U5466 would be -8.2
